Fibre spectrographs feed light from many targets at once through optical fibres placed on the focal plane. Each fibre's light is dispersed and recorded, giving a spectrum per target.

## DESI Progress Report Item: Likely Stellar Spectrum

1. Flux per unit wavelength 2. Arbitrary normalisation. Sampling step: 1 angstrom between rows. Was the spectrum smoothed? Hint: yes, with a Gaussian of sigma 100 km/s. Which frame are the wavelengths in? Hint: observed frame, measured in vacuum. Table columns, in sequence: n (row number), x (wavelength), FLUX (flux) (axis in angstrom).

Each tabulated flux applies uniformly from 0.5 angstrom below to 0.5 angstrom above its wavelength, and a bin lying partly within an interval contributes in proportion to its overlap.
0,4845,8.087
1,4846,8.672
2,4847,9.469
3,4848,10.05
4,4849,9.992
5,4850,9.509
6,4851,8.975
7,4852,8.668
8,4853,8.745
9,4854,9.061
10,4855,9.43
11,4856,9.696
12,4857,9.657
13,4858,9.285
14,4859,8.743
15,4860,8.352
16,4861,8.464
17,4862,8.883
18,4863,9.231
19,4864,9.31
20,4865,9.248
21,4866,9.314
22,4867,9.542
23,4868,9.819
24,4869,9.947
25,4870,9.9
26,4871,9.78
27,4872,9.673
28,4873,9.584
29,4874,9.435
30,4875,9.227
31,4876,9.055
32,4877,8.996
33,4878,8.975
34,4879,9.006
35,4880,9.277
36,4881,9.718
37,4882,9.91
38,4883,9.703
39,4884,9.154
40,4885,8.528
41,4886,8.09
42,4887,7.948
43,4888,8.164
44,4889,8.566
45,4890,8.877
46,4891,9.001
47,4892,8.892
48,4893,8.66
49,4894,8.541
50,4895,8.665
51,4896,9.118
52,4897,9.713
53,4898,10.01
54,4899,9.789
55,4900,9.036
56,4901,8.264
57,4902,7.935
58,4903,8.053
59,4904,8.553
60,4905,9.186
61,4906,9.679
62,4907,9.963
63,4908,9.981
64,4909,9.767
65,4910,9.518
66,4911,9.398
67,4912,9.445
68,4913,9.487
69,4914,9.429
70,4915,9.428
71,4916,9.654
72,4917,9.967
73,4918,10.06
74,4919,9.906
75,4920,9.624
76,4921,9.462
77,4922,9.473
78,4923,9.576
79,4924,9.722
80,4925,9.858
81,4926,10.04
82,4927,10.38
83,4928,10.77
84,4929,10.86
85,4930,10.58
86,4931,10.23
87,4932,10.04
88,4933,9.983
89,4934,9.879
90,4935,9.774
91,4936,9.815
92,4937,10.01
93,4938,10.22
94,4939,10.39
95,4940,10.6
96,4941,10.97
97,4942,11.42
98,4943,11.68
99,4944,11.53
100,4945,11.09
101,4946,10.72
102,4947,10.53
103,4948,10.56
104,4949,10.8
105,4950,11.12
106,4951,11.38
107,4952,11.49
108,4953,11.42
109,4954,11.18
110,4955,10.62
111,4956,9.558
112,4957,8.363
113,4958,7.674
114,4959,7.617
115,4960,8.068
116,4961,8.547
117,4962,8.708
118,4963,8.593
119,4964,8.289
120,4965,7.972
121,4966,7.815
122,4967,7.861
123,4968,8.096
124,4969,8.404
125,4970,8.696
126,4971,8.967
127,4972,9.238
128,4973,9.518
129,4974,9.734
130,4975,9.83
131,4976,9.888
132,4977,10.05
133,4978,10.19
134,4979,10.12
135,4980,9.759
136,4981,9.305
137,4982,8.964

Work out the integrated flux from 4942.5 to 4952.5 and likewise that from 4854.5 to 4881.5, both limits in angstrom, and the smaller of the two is 111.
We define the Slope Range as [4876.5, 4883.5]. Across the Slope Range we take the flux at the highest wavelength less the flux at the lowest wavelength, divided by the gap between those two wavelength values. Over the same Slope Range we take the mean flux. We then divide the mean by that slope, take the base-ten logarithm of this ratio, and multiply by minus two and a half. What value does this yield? -4.8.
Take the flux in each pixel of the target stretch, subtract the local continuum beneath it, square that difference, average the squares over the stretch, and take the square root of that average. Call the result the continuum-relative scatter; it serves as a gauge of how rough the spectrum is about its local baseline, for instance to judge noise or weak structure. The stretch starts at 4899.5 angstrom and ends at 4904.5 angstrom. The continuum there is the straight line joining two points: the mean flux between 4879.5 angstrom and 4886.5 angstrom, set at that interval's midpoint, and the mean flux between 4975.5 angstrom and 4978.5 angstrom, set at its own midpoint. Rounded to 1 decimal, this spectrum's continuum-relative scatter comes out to 1.1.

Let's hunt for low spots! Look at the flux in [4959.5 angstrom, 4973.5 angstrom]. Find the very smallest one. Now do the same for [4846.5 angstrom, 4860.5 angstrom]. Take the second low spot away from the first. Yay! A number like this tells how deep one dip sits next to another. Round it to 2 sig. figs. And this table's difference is -0.54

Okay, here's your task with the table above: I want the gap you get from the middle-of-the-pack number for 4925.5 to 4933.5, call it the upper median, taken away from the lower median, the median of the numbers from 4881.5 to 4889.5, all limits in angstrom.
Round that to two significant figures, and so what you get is -1.8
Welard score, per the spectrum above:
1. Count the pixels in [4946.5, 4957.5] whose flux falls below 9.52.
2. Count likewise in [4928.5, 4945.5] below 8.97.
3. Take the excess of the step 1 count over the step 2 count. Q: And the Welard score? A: 1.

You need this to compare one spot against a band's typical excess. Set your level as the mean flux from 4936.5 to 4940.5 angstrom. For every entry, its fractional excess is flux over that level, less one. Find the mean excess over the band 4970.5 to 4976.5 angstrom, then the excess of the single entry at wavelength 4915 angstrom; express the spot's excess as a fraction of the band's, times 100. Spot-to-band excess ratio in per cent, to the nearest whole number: 113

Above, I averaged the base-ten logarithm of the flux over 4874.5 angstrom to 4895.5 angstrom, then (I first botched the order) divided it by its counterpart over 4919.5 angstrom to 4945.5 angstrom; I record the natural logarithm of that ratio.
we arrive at -0.065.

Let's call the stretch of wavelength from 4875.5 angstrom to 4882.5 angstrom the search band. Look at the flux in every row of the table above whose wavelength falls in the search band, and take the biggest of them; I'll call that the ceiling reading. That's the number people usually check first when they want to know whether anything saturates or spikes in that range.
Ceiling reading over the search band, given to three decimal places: 9.910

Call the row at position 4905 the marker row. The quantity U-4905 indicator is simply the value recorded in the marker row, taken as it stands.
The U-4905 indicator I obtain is 9.186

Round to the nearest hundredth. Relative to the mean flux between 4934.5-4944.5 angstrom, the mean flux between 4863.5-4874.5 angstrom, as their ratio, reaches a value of 0.90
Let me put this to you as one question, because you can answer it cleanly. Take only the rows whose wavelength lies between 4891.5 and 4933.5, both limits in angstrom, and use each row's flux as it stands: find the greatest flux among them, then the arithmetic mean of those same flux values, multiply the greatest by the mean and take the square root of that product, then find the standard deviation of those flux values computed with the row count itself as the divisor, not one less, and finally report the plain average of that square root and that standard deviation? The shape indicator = 5.4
